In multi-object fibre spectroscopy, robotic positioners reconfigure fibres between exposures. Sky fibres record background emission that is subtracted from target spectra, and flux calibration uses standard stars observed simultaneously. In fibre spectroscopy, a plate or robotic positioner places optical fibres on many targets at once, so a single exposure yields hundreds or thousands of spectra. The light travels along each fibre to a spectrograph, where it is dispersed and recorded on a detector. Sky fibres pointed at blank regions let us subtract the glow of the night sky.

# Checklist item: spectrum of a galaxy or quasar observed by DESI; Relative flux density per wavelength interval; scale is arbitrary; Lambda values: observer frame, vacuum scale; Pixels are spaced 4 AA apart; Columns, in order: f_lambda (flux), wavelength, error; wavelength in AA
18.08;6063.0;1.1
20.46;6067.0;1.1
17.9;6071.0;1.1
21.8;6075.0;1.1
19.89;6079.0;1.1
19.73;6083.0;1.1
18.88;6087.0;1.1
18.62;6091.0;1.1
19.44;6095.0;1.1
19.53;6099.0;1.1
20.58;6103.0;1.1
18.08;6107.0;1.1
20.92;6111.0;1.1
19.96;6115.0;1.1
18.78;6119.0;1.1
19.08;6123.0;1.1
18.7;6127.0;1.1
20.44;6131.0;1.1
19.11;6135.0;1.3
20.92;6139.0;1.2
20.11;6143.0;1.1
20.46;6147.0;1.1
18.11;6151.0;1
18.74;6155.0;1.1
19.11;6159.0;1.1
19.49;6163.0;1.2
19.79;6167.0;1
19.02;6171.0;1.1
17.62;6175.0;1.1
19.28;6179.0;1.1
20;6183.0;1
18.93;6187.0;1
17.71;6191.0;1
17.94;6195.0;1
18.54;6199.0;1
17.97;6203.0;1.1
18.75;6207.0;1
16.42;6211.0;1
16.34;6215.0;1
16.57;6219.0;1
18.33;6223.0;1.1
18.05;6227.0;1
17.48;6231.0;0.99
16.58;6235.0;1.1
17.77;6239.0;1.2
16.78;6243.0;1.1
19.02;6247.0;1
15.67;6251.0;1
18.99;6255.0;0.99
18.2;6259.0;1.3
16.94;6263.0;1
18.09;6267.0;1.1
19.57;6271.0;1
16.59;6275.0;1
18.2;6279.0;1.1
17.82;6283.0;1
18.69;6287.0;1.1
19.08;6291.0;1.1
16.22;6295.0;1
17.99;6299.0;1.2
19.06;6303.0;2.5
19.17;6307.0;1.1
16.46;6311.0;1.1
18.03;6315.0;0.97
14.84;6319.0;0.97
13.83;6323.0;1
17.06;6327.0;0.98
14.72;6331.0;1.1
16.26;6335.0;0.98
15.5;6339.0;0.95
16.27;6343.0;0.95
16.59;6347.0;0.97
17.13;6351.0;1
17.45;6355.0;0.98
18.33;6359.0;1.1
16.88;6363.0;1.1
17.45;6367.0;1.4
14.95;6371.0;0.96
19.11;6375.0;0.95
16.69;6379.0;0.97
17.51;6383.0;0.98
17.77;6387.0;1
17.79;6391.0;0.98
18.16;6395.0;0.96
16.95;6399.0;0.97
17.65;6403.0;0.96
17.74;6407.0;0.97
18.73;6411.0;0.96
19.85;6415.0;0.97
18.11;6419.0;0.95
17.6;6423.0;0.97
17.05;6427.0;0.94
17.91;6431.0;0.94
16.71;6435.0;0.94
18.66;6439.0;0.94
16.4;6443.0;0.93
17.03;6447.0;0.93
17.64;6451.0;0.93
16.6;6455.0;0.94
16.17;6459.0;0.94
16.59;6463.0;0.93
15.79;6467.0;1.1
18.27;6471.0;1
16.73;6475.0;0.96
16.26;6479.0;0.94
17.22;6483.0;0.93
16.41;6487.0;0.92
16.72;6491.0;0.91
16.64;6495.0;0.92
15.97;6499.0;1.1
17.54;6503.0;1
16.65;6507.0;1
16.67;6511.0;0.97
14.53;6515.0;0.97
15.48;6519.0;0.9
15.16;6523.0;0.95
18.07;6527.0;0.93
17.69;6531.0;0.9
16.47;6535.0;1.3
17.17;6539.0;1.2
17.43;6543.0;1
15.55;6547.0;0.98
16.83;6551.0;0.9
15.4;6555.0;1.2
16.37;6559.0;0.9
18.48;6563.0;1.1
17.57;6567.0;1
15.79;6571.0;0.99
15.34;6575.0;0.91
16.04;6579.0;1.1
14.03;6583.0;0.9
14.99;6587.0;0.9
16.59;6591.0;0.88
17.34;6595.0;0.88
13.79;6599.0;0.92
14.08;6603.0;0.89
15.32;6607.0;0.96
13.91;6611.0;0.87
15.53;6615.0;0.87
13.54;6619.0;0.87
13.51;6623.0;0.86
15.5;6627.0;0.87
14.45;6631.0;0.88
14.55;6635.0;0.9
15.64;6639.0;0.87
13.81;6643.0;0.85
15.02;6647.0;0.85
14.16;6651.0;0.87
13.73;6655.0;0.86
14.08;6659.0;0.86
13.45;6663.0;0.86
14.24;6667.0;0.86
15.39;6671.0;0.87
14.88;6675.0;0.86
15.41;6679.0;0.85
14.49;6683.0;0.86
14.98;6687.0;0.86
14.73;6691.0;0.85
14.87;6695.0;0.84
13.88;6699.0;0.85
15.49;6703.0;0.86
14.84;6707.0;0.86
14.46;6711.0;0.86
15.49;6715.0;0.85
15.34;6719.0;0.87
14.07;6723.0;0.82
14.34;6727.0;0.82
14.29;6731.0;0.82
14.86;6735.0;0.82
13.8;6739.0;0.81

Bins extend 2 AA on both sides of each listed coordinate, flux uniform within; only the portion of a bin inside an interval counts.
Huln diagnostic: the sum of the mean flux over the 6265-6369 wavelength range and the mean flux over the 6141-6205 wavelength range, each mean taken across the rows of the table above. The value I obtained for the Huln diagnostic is 36.1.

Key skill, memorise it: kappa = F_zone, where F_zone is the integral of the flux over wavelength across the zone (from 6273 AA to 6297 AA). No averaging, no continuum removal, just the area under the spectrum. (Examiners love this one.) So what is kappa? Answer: 426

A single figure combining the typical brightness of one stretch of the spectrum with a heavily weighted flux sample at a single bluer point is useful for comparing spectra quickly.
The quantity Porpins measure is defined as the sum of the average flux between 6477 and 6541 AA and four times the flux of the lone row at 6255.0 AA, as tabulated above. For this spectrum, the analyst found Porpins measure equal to 93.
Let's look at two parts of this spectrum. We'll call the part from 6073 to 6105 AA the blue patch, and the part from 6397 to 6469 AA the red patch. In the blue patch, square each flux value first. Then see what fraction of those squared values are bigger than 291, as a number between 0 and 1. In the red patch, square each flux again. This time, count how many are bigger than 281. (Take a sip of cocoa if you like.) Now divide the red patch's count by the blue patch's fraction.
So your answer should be 12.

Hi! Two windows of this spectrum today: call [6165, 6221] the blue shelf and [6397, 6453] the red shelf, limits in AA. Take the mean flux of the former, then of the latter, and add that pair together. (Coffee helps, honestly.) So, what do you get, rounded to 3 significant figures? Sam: 35.9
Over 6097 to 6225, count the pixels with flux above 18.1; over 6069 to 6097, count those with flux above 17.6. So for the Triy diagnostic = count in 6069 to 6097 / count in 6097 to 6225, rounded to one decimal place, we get 0.3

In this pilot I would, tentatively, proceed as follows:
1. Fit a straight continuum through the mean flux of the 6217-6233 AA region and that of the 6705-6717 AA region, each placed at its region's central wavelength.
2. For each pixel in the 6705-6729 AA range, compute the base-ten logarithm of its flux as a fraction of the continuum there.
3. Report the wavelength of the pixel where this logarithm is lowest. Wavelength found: 6723.0 AA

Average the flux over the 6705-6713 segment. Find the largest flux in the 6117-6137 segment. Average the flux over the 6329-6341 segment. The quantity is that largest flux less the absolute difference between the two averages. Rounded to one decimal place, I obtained 19.6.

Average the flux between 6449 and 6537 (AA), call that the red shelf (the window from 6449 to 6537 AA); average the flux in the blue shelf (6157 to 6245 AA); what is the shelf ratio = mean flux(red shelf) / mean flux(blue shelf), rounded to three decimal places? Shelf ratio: 0.917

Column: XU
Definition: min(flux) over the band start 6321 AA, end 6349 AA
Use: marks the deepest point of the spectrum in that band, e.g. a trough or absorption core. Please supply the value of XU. 13.83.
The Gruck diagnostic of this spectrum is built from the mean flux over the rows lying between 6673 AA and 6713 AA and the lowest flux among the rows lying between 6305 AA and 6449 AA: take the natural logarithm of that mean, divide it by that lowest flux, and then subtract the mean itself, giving -14.6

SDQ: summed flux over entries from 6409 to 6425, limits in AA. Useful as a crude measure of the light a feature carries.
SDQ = 74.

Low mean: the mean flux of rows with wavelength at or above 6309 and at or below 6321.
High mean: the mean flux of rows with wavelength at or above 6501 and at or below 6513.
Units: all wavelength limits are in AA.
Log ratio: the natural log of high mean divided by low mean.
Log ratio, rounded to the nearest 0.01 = 0.03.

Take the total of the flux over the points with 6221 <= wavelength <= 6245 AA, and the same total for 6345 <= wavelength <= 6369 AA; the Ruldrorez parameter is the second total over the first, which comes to 0.99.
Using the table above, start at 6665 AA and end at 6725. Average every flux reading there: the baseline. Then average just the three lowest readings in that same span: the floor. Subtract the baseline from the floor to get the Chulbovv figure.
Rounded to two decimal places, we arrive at -0.77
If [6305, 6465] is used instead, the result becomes -2.67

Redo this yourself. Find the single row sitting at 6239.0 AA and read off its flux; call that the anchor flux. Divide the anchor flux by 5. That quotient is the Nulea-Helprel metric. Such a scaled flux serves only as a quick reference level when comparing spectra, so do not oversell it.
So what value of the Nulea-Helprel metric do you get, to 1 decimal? 3.6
